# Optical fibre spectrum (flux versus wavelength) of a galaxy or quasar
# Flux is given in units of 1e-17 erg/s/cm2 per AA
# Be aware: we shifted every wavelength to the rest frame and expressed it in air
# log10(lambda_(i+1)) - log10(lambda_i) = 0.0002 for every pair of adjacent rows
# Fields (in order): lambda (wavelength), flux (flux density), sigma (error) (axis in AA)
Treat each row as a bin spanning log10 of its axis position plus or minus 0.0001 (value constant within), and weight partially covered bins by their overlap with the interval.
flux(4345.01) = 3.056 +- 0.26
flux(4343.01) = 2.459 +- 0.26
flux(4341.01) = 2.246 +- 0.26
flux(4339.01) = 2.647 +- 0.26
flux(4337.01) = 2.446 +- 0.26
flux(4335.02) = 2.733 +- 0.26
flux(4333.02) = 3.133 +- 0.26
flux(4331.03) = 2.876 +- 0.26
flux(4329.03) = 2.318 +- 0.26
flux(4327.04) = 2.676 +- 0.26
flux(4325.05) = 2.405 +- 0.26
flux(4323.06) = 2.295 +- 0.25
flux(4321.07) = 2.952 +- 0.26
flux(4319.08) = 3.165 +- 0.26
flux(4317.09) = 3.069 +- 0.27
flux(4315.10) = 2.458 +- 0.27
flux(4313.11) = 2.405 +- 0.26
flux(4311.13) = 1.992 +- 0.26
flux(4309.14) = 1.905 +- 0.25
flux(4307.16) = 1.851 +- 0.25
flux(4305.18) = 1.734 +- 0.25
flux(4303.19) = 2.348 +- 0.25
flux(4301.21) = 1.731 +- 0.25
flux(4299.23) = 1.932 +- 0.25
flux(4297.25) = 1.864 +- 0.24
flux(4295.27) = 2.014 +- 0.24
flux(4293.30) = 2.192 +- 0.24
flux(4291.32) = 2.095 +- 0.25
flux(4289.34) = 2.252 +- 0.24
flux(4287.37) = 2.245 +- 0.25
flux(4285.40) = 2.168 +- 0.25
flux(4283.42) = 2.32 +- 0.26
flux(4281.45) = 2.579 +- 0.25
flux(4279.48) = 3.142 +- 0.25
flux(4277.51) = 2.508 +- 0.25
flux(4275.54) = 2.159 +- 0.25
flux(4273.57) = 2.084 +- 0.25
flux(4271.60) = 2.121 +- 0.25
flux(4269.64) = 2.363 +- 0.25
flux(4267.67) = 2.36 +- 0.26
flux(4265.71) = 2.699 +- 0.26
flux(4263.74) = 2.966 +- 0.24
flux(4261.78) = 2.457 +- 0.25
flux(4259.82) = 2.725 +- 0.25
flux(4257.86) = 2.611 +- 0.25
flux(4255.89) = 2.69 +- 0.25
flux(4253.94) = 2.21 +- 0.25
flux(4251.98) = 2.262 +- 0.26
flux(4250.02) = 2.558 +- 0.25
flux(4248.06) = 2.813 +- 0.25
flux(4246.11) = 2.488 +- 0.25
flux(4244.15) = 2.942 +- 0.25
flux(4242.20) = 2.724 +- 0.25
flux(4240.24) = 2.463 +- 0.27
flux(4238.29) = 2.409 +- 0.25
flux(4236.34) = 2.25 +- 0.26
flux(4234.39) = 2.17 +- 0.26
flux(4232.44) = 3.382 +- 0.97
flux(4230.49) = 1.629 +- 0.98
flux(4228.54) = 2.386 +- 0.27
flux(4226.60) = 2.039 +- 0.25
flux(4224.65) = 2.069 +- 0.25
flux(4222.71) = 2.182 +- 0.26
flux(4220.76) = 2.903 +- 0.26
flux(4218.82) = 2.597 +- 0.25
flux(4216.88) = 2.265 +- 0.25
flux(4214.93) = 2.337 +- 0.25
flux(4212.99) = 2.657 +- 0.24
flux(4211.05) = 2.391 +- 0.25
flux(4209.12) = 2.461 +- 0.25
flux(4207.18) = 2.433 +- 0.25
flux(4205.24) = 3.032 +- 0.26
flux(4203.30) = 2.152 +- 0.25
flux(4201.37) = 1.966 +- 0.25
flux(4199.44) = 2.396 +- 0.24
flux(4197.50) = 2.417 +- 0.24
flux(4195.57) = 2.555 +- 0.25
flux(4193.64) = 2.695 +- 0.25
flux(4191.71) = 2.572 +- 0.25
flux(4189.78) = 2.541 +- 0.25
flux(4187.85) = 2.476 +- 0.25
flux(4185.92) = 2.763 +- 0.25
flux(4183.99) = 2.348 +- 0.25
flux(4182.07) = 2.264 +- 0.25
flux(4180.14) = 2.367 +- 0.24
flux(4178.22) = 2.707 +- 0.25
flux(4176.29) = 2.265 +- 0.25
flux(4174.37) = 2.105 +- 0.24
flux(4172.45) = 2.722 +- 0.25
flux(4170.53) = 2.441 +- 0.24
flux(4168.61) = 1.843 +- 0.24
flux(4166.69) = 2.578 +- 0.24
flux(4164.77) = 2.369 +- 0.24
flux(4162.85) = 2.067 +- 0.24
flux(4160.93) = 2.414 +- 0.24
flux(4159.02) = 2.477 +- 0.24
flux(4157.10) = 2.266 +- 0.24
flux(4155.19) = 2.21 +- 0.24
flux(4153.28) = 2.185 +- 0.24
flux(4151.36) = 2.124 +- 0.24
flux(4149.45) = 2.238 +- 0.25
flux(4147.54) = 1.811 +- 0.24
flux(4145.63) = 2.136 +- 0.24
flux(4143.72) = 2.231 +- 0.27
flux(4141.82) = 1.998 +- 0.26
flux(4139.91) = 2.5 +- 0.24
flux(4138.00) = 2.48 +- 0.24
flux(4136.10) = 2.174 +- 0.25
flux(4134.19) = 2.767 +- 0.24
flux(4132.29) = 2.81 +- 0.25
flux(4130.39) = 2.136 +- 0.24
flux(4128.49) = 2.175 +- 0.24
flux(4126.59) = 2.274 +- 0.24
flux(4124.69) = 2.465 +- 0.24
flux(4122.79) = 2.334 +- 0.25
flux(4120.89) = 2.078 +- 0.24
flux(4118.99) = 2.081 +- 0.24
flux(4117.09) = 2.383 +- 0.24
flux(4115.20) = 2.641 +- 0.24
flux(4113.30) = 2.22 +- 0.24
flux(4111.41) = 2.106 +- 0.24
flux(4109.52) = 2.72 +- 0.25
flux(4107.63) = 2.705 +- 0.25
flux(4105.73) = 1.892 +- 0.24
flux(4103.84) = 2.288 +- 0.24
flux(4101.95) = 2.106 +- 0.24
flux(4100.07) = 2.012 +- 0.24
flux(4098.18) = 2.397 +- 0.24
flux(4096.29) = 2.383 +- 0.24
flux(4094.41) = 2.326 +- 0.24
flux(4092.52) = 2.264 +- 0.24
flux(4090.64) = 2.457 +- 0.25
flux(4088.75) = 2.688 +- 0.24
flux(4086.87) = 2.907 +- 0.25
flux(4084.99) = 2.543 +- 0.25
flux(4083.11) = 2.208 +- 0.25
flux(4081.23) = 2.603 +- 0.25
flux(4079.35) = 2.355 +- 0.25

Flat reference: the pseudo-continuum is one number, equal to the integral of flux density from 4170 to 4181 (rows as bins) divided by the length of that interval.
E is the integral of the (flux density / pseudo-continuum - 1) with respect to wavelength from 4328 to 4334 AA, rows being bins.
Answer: 0.83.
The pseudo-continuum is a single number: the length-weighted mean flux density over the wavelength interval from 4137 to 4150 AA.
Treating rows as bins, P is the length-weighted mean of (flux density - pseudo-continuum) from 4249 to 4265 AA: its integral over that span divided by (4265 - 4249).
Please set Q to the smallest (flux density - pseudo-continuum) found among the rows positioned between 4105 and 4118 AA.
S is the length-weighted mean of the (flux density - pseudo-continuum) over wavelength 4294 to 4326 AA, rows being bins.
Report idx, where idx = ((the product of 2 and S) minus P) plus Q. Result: -0.6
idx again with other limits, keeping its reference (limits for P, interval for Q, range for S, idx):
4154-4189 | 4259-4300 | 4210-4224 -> 0.0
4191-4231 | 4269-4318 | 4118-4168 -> -0.5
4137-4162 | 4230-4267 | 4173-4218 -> -0.1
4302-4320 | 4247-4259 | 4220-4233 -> 0.2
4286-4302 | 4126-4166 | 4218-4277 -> 0.3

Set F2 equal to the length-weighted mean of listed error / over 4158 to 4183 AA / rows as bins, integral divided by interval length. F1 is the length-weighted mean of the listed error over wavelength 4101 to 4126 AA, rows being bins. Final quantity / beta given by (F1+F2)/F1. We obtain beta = 2.00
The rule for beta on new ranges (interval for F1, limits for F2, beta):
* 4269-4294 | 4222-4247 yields 2.48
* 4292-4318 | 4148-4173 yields 1.96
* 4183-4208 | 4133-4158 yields 1.98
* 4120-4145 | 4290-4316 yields 2.02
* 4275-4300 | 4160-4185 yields 1.98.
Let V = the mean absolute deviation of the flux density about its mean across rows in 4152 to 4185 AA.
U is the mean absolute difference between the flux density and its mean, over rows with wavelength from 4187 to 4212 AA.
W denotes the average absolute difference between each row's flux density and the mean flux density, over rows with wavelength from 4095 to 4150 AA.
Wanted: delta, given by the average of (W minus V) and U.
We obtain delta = 0.10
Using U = 0.16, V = 0.170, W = 0.210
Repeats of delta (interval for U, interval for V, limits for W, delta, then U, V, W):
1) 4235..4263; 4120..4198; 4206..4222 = 0.07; 0.18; 0.200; 0.160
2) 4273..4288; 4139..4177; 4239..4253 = 0.13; 0.26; 0.179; 0.188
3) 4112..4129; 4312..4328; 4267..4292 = 0.02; 0.14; 0.288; 0.194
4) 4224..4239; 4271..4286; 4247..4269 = 0.12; 0.33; 0.268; 0.189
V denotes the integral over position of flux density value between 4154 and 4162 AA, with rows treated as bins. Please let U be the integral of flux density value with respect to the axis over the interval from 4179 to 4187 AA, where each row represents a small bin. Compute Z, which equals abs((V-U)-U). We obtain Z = 20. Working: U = 20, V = 18.7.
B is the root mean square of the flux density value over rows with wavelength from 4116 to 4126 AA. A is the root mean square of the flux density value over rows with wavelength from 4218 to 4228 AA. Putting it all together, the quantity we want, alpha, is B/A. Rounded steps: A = 2.38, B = 2.27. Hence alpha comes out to 0.95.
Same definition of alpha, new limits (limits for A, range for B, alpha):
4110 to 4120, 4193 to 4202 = 1.05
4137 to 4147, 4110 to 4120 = 1.01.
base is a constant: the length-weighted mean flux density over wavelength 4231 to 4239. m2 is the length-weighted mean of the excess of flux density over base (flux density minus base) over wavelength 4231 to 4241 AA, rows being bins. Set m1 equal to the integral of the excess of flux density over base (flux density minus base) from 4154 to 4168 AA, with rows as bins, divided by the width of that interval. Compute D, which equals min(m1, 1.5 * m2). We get -0.18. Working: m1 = -0.18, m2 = 0.0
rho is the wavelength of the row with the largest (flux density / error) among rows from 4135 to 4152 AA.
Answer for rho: 4139.91 AA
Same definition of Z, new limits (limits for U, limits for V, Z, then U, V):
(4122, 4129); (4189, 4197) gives 12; 16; 20.7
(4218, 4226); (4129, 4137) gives 19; 19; 19.7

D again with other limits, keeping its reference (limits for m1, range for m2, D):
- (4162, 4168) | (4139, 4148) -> -0.53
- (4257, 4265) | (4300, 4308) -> -0.88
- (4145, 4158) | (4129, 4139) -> -0.37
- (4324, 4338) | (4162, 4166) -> -0.39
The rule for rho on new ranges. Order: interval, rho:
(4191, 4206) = 4205.24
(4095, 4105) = 4098.18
